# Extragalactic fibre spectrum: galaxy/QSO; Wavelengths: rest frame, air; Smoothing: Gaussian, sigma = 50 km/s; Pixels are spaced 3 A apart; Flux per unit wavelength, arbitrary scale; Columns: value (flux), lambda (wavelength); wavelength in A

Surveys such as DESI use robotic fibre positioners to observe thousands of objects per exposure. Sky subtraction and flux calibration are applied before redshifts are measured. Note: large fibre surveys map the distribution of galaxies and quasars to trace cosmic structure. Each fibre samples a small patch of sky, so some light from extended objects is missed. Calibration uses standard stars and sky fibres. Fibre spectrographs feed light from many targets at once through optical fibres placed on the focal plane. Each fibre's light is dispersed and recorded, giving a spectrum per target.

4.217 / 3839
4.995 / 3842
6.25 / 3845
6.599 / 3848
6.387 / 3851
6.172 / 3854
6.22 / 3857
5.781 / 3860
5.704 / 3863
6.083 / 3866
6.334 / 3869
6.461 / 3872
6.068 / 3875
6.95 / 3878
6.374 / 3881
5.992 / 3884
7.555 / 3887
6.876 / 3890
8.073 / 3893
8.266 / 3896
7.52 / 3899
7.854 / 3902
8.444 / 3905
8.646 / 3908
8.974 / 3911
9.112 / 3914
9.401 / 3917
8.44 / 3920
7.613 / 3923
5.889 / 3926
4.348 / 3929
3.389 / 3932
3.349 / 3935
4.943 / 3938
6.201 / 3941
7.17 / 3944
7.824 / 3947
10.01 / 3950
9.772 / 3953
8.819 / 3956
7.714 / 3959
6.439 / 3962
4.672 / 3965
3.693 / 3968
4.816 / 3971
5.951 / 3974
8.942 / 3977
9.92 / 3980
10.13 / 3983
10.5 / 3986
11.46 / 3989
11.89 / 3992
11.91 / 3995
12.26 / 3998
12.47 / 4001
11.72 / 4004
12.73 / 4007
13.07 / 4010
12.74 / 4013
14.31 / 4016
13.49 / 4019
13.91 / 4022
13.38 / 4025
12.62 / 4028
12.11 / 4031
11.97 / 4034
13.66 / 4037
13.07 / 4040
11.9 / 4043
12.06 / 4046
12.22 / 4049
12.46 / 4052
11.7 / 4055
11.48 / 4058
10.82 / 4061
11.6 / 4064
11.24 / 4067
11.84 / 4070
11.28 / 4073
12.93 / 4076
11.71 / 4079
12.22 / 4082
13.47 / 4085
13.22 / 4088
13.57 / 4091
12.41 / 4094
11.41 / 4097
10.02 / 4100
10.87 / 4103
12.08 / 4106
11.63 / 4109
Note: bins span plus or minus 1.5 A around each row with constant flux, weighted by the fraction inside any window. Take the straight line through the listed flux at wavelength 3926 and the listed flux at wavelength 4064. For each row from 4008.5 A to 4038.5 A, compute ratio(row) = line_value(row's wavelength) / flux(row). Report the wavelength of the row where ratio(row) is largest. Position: 4034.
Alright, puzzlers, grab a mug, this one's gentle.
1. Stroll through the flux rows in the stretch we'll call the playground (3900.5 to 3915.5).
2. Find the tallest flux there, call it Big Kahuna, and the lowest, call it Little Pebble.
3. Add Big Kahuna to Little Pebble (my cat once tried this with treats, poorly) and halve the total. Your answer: 8.5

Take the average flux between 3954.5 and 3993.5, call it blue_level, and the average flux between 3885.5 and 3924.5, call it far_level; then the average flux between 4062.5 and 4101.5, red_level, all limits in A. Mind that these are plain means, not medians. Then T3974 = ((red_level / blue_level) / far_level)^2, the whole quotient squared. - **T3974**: 0.033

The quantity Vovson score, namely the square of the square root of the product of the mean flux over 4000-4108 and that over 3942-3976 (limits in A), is 86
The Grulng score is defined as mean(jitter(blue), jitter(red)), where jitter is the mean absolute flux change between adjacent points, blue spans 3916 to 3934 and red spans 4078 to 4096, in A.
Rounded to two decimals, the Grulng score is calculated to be 0.95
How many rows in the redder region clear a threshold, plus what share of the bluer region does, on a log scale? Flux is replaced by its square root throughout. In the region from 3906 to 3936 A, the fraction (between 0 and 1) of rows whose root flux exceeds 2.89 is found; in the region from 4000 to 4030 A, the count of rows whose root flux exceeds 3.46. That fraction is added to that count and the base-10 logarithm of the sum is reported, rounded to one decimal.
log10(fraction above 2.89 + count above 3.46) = 1.0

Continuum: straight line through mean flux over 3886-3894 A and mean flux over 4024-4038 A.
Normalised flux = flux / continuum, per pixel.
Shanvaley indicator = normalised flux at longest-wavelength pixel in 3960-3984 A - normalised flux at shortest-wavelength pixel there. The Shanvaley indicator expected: 0.29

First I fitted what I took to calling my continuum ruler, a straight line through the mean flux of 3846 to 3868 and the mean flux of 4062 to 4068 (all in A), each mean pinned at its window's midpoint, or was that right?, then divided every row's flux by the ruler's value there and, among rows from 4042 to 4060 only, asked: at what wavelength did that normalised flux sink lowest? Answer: 4058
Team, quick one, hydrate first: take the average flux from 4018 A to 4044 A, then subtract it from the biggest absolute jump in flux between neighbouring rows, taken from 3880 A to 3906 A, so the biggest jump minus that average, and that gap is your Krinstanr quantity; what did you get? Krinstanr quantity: -11.3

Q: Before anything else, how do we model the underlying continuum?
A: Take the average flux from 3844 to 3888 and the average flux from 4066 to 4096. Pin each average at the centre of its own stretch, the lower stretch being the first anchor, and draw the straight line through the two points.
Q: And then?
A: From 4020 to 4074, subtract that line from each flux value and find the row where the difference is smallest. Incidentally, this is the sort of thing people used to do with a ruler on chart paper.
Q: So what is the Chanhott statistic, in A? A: 4061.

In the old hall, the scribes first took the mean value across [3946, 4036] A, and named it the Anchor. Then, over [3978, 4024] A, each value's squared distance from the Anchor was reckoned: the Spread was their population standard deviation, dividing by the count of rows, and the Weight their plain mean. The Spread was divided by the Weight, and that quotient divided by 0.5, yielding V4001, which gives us 1.9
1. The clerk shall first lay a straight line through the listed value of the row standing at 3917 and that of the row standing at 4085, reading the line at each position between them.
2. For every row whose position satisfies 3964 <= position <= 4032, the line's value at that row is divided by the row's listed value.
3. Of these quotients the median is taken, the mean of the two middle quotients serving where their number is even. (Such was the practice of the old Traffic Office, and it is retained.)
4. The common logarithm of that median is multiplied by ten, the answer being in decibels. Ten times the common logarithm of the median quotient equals -0.2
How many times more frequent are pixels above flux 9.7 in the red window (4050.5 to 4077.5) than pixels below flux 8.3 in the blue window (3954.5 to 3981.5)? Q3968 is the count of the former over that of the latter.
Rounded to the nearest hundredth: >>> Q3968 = 1.50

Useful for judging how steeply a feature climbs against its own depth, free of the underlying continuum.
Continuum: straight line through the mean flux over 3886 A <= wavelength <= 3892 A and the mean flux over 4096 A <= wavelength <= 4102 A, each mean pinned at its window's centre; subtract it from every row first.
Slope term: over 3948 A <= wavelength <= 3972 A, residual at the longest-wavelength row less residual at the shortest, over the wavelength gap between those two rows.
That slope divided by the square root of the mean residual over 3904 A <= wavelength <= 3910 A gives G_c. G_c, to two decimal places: -0.26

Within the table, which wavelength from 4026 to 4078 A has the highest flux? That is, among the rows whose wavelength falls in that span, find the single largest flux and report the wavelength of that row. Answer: 4037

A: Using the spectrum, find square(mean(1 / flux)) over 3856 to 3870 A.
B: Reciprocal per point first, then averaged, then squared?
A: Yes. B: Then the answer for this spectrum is 0.028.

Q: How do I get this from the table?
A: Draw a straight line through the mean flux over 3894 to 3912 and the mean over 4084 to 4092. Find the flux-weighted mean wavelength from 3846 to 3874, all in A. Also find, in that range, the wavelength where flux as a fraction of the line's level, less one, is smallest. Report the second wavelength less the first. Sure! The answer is 3.1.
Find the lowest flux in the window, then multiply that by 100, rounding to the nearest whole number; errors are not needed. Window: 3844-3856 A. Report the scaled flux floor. 617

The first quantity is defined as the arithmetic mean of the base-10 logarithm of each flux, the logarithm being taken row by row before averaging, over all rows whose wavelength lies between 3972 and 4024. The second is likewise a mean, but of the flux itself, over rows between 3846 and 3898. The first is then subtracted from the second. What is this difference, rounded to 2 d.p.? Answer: 5.53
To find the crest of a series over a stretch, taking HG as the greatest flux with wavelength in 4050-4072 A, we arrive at 12.46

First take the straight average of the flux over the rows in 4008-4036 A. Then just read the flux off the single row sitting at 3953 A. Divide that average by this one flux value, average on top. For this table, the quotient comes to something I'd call 1.3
